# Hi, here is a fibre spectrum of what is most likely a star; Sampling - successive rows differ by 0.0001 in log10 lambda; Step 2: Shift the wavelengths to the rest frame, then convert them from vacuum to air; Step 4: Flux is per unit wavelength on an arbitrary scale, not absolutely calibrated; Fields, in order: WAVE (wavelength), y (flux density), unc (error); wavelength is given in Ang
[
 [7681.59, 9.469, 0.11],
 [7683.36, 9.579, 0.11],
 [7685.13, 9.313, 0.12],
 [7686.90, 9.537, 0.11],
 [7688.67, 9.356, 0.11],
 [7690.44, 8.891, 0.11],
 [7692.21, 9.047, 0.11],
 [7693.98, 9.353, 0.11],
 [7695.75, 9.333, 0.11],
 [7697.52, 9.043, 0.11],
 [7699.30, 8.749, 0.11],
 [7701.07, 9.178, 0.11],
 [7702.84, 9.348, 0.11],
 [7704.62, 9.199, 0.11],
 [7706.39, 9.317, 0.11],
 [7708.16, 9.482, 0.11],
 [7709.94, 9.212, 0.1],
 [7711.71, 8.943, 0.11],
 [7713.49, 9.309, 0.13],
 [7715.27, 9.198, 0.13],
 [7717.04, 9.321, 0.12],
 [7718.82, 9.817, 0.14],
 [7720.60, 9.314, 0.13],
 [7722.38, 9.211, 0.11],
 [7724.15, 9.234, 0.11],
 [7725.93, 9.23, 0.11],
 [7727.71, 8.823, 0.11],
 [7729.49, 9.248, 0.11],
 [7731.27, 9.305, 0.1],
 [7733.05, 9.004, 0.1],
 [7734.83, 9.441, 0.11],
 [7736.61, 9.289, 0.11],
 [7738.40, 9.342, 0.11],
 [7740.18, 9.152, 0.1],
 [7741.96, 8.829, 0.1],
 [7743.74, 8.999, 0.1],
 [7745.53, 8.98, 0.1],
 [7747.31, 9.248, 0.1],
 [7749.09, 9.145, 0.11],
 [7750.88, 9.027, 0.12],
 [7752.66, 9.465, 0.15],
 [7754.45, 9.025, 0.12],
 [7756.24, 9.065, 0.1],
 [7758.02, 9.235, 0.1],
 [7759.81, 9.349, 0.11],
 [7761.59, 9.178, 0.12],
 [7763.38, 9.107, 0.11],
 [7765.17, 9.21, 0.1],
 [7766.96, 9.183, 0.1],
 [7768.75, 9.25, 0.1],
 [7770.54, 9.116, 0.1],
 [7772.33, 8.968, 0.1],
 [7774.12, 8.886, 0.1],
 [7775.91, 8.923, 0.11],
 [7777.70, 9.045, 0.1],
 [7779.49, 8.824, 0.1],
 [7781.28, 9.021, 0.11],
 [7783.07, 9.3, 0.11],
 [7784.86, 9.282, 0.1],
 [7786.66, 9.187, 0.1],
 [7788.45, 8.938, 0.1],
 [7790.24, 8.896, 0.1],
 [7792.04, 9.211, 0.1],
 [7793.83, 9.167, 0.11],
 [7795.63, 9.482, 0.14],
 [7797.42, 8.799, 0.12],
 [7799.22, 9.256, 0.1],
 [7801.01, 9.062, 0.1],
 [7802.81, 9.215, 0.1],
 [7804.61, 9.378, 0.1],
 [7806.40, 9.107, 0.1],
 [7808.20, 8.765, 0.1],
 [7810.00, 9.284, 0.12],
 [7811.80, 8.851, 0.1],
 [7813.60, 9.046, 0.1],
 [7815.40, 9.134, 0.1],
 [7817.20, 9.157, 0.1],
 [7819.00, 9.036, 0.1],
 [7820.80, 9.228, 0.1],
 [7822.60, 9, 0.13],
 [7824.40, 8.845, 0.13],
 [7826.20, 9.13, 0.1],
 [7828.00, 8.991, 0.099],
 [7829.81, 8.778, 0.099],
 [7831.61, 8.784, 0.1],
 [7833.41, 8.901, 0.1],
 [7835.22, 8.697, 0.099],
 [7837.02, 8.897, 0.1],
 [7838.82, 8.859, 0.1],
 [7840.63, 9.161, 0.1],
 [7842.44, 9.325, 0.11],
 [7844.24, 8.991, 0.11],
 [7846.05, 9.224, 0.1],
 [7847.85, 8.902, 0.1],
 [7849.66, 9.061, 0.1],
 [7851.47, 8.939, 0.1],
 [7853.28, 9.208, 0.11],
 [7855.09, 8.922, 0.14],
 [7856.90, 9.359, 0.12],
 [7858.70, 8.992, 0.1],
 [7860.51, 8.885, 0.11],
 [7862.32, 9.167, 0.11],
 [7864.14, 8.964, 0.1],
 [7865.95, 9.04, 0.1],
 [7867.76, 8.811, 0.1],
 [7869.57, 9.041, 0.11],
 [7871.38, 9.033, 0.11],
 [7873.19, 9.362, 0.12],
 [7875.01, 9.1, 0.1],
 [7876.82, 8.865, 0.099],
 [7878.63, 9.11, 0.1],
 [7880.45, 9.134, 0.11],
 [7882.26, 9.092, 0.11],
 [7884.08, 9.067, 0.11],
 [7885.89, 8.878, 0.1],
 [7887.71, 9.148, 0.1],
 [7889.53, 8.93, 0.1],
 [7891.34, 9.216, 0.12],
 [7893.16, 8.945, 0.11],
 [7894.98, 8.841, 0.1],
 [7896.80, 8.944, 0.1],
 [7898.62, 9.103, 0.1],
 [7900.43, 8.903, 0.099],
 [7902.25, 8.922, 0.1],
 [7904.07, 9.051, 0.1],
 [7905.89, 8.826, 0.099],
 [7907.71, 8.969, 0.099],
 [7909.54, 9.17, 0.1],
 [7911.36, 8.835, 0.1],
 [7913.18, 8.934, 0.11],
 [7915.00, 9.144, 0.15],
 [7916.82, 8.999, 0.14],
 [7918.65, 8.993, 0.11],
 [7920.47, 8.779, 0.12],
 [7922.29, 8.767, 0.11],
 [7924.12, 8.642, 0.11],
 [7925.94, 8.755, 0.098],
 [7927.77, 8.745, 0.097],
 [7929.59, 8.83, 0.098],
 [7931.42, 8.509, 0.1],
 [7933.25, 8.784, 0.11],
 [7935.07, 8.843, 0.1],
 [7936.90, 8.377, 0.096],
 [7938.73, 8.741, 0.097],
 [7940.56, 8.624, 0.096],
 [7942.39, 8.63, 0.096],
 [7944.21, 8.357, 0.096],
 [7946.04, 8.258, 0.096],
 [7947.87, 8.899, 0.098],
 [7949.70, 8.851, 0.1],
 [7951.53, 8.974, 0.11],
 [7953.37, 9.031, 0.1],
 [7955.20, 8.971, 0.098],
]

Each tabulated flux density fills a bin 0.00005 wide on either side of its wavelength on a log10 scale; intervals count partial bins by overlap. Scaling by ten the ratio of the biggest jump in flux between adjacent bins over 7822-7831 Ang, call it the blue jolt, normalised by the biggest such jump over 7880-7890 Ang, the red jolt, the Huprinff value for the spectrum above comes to 11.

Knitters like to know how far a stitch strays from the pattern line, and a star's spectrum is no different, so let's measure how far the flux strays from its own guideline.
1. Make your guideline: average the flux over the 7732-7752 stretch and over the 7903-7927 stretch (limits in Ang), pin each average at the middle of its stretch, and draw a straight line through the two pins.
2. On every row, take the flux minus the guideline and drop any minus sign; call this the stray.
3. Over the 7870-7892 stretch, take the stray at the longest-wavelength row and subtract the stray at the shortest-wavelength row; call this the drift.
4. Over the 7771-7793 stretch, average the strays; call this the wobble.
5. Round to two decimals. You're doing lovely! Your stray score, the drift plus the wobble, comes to 0.36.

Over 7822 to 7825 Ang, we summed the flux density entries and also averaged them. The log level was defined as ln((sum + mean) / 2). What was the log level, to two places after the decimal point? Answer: 2.59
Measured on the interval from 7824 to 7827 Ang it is 2.60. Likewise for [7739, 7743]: 2.60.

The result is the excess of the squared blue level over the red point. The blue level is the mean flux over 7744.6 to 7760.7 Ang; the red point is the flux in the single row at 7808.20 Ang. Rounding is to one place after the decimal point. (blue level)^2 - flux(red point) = 75.3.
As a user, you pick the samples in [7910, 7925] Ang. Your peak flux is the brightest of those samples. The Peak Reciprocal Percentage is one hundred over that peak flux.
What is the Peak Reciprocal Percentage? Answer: 10.9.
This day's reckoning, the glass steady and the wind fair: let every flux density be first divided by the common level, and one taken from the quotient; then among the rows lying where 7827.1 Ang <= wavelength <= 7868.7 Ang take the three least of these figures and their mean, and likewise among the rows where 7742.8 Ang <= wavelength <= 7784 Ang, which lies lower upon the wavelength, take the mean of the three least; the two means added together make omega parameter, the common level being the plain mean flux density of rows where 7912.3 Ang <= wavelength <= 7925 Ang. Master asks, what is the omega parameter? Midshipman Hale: -0.018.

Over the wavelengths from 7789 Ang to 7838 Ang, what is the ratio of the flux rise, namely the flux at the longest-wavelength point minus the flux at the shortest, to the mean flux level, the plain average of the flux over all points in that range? 0.00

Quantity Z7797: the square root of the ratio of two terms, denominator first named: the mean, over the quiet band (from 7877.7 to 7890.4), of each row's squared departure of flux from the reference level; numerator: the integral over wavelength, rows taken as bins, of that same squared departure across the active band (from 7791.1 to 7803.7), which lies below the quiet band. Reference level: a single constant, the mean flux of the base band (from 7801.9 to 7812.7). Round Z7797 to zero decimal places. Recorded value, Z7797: 7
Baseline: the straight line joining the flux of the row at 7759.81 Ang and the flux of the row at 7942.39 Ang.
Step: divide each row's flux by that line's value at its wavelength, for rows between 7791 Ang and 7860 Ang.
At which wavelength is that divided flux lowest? 7797.42 Ang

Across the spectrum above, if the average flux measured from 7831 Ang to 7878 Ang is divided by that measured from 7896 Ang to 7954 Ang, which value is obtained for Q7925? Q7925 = 1.023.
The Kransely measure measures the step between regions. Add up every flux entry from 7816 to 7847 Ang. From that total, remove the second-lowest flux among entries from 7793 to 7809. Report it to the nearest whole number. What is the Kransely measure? 144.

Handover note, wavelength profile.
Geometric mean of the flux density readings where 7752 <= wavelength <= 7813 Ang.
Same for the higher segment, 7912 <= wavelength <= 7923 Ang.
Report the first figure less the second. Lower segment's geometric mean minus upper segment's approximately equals 0.182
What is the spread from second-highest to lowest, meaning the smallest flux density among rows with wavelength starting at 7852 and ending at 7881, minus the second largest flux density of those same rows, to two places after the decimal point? -0.55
